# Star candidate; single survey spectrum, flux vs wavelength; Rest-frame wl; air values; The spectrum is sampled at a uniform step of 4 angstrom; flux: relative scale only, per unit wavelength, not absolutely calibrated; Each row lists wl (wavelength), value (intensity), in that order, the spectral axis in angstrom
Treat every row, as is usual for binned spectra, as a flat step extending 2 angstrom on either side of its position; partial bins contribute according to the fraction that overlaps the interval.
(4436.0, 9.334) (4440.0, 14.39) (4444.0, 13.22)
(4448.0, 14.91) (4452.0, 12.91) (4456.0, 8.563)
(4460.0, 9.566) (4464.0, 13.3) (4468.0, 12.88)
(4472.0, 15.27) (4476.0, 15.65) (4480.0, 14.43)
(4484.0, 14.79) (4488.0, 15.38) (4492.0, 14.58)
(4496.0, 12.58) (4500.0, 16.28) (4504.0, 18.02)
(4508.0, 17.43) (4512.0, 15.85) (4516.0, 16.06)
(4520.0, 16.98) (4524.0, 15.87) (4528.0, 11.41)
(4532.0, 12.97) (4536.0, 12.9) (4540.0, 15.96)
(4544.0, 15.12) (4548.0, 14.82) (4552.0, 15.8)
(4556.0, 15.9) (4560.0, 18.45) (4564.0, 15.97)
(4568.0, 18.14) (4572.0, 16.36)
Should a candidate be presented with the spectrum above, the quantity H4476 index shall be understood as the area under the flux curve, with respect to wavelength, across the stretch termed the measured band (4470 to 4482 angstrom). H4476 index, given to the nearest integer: 181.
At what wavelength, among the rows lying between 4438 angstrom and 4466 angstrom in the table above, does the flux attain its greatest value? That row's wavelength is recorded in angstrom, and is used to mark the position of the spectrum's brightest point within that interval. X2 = 4448.0 angstrom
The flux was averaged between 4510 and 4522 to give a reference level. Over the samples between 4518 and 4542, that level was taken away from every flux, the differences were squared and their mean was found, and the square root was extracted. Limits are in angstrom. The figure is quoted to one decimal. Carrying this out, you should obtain 2.8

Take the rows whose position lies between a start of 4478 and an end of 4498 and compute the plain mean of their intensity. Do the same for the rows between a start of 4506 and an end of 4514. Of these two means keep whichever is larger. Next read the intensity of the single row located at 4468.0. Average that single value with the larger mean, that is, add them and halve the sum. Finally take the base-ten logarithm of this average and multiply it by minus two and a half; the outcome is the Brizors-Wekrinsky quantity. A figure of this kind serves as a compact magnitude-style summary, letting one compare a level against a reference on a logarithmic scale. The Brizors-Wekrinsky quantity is -2.92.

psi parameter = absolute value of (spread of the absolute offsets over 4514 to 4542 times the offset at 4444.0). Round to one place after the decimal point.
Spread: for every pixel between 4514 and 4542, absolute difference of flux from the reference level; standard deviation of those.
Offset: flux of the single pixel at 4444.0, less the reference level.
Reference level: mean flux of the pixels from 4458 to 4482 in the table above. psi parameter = 0.3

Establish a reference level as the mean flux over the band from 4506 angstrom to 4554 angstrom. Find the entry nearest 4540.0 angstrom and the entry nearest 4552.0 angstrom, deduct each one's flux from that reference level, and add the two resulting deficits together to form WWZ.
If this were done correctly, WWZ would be -1.6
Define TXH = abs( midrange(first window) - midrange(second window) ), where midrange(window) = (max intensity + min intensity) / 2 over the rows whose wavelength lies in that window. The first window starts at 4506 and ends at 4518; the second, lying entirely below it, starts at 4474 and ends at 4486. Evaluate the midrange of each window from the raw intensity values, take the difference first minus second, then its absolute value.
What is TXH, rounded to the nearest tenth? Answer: 1.6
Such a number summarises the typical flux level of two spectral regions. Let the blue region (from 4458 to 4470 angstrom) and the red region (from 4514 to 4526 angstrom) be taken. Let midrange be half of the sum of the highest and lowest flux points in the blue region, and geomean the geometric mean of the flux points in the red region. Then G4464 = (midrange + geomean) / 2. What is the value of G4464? 13.9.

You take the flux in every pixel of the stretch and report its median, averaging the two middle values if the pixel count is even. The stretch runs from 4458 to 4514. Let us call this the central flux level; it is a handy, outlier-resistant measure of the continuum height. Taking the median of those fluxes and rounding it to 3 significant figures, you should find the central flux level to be 15.0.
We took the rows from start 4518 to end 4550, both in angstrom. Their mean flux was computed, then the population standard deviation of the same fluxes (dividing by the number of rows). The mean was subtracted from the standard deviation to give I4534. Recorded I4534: -12.7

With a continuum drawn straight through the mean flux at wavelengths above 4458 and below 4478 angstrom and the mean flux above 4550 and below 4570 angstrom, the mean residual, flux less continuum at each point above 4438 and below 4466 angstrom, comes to -0.3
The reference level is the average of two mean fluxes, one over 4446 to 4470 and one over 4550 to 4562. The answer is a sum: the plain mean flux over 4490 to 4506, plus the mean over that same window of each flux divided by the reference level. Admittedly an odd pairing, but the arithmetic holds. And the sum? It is 16.4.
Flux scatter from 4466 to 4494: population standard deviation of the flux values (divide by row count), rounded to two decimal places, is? 0.85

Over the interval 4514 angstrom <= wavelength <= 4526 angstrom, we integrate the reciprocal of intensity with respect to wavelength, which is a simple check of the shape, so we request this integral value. 0.74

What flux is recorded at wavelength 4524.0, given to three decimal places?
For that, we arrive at 15.870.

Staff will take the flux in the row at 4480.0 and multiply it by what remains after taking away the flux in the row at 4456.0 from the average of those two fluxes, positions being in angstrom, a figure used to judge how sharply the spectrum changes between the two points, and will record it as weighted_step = 42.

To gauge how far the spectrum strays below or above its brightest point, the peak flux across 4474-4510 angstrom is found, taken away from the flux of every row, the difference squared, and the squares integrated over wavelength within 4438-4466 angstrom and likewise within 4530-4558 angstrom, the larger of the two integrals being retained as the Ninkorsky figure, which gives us 1021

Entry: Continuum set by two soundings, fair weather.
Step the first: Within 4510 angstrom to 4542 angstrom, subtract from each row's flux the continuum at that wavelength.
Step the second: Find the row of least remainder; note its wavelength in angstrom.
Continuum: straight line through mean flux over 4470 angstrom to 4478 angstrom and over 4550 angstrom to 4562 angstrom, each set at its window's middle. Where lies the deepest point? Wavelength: 4528.0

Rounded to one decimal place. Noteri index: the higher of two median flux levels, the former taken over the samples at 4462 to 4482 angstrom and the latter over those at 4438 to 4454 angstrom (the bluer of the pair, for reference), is 14.4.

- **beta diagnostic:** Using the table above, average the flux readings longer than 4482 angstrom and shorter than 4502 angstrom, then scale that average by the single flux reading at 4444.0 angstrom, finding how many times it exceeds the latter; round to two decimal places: 1.11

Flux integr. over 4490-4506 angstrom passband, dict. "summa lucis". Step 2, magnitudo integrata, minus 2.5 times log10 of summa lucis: -5.98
